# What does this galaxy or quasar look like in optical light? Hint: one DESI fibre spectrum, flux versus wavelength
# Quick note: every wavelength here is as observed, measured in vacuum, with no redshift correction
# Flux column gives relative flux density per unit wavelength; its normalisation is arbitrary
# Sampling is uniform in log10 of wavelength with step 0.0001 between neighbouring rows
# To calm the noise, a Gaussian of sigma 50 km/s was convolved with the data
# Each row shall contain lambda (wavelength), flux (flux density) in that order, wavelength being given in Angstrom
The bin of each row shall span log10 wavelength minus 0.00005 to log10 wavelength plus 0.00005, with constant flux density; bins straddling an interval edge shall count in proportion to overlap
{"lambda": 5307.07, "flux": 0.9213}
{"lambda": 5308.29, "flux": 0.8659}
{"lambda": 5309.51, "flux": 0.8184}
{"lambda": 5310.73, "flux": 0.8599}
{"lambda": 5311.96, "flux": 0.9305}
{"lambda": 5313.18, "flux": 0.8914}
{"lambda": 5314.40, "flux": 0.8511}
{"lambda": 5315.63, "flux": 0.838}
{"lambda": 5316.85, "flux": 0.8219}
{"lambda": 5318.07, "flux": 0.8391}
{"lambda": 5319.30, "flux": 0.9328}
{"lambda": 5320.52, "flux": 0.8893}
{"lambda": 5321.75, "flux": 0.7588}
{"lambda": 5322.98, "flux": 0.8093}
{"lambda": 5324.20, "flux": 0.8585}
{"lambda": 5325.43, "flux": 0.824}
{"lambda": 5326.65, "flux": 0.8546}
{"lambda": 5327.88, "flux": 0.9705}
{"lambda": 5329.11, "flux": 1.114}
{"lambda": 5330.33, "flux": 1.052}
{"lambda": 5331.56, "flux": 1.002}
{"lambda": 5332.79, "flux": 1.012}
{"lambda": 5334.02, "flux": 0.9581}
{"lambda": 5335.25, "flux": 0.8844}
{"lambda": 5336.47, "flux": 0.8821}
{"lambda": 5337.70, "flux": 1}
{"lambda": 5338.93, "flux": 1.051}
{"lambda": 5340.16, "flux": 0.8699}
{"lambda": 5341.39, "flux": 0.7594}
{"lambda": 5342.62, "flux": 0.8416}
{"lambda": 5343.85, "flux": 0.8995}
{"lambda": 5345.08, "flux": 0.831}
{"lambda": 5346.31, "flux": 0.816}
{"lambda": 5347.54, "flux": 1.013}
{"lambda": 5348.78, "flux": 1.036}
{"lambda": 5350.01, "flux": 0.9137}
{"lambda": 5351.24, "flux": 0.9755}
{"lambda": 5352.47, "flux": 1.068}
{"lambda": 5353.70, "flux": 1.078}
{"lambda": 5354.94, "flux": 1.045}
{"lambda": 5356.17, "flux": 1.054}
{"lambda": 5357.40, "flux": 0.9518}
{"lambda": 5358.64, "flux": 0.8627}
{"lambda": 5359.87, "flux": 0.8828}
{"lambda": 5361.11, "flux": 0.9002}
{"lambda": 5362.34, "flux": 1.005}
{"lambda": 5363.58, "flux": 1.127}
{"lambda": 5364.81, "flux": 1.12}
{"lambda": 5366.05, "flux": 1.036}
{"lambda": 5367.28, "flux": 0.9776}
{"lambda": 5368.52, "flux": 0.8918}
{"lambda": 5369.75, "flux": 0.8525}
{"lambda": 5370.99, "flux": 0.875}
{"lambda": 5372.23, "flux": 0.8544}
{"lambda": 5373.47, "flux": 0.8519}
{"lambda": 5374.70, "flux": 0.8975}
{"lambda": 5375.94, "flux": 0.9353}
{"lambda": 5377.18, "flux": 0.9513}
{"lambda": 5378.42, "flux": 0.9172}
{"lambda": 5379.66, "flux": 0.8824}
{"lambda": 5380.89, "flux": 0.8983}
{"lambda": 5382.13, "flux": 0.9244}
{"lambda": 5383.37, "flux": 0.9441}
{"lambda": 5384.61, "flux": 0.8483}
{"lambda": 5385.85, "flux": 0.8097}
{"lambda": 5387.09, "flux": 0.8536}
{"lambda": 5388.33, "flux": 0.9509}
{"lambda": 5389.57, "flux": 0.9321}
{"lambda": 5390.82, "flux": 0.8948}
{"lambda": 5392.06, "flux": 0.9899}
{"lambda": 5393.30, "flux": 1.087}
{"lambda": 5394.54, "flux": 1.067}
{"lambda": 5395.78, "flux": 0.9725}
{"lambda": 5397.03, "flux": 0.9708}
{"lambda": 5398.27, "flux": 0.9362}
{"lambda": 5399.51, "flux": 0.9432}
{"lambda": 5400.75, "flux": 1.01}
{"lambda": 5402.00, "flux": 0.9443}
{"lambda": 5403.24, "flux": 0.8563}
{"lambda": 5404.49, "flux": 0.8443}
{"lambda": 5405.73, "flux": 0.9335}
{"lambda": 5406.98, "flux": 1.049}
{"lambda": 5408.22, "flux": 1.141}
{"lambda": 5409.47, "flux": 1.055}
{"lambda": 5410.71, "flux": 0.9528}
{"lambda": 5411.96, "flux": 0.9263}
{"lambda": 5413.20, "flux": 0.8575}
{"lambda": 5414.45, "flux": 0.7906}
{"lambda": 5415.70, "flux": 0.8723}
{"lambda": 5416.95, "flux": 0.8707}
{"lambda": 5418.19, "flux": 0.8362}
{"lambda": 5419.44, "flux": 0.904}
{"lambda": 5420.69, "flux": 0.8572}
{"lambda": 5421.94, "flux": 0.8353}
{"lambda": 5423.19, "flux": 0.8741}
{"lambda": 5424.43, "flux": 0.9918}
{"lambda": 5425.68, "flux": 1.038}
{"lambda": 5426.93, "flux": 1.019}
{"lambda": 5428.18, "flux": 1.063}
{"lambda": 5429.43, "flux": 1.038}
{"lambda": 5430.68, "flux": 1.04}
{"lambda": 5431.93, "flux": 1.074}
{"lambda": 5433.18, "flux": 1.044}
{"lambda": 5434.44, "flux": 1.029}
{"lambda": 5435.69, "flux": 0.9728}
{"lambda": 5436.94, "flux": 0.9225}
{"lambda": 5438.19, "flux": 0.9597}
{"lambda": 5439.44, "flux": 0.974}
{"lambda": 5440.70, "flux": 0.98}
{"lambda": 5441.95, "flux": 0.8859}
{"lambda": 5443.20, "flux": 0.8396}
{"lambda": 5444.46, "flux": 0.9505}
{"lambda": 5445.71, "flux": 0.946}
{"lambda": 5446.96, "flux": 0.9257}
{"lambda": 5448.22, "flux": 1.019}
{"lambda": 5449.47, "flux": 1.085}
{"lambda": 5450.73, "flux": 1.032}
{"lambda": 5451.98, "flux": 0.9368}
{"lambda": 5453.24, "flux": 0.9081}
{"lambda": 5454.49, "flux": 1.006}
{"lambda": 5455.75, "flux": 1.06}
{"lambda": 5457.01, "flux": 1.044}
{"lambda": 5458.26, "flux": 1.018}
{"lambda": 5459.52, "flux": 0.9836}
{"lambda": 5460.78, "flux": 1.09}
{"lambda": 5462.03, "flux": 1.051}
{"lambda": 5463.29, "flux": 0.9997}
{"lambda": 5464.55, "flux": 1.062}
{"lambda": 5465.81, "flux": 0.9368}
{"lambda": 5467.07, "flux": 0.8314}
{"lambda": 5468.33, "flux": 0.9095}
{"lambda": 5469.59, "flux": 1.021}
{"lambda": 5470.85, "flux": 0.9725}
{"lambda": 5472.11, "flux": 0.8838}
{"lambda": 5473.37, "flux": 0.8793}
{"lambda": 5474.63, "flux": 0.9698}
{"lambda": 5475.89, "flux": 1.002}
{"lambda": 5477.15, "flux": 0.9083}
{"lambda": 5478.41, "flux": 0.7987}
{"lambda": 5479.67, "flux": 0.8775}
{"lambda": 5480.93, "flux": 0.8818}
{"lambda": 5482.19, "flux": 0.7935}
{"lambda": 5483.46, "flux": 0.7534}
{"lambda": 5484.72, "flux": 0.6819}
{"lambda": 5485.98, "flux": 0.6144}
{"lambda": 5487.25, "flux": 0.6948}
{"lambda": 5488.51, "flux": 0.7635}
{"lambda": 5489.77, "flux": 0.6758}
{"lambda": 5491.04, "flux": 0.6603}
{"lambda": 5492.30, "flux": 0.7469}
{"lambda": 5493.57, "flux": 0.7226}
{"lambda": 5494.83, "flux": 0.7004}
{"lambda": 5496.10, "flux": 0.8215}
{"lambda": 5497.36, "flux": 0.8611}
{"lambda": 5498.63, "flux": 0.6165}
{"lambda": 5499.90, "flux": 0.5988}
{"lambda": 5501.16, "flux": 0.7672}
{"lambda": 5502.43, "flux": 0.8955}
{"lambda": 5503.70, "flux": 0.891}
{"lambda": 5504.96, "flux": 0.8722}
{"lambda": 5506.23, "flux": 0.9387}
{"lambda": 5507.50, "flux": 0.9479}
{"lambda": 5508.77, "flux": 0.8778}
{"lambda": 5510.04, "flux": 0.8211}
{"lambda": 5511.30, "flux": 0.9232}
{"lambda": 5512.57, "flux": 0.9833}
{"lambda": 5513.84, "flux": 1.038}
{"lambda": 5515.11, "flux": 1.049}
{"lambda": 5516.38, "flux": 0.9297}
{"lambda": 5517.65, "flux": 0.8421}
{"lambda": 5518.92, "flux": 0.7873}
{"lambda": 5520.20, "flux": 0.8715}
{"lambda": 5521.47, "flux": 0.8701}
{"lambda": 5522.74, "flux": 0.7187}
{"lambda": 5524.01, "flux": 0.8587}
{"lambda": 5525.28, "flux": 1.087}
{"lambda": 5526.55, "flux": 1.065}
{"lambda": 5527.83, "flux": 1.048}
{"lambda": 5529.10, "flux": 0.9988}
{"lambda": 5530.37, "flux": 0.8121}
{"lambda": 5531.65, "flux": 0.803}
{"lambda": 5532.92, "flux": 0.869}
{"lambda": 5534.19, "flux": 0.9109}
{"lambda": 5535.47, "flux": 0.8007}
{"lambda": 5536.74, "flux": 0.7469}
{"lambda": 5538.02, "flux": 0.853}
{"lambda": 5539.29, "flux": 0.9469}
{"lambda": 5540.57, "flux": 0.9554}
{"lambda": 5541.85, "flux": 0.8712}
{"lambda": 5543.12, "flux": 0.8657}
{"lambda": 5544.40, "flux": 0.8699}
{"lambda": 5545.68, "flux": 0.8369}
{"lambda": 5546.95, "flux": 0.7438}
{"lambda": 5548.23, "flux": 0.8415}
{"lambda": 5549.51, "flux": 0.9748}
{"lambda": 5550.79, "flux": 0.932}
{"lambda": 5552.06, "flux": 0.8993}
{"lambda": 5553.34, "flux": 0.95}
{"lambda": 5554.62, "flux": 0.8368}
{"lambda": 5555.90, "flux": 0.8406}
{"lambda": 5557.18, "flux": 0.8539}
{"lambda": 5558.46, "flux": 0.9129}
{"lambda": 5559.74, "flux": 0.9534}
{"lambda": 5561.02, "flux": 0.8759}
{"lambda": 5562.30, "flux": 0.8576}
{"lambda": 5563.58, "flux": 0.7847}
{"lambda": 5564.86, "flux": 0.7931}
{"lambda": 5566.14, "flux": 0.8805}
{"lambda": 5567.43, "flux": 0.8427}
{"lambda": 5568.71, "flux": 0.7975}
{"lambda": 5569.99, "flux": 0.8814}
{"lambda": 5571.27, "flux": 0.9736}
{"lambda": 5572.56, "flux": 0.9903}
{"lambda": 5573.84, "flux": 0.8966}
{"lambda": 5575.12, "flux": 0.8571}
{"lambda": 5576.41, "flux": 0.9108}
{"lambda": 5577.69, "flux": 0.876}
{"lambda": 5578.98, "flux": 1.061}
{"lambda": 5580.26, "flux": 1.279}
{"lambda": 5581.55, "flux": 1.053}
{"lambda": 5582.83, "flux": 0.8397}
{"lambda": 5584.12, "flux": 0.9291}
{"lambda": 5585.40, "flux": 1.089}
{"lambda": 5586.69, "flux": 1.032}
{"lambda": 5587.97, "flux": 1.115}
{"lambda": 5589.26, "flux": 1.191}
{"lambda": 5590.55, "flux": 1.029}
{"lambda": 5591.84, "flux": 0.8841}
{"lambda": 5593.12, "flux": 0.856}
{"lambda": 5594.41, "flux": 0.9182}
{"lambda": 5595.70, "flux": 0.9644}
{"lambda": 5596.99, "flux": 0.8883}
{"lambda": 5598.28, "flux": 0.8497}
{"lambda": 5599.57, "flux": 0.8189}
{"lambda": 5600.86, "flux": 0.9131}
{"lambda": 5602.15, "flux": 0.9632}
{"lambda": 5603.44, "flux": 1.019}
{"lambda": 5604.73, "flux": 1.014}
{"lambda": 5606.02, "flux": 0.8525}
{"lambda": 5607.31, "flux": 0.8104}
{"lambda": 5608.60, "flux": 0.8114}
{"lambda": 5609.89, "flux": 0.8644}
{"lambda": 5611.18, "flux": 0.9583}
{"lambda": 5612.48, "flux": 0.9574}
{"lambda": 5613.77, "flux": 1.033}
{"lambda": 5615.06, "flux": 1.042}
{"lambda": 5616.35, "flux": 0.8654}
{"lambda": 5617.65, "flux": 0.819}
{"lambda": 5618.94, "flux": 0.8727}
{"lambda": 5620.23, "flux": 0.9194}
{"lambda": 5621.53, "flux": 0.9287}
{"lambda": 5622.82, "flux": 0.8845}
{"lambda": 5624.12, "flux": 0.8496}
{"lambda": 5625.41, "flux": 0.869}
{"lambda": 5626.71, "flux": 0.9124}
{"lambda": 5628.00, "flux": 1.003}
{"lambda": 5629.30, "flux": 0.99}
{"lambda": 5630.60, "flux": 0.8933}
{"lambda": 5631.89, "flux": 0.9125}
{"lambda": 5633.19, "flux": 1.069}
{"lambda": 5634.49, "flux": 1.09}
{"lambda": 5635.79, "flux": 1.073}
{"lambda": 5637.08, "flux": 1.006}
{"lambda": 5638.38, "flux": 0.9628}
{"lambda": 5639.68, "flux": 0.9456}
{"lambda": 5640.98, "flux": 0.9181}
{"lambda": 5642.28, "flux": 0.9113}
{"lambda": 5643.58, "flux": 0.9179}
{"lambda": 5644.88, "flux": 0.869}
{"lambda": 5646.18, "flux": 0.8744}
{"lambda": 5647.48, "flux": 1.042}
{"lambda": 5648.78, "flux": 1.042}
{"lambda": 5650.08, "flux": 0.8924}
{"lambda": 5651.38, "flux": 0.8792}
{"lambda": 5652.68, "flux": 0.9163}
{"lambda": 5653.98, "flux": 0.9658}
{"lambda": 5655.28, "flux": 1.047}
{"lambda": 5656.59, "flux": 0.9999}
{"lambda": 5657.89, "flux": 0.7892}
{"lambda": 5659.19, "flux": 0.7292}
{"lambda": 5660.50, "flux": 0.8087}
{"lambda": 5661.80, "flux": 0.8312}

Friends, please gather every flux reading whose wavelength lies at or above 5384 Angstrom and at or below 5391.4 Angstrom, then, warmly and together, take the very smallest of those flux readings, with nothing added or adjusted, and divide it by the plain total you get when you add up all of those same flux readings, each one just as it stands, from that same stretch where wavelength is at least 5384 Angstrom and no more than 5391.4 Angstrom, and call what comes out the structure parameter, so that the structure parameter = 0.15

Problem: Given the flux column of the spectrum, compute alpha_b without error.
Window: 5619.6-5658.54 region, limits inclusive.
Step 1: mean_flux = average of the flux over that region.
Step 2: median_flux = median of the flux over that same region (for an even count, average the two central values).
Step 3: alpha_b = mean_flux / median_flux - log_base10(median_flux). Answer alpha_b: 1.07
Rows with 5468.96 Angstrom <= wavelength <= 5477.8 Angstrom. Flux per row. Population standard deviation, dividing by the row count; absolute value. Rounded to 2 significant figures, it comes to 0.053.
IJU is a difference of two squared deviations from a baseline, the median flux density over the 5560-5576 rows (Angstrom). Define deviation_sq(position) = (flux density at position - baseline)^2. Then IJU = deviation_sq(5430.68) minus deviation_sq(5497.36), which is 0.03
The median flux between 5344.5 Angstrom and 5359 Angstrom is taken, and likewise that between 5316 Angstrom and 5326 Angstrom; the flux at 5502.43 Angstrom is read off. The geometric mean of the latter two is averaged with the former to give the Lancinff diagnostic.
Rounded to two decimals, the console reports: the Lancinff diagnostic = 0.93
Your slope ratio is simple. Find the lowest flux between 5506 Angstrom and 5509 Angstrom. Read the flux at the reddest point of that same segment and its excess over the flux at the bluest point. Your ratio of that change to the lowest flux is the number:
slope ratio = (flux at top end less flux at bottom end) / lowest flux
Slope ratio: -0.07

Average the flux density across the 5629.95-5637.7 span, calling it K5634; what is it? 1.01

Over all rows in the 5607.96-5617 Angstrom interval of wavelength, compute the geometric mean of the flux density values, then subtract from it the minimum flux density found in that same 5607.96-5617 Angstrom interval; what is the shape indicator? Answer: 0.12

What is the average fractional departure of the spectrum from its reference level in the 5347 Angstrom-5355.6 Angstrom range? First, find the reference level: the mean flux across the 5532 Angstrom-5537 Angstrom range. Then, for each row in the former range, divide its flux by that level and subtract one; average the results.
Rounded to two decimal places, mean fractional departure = 0.22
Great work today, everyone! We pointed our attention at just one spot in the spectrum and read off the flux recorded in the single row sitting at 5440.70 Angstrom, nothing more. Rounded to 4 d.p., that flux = 0.9800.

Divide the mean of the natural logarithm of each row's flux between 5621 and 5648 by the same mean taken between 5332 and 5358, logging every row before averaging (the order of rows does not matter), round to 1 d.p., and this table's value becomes 1.0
